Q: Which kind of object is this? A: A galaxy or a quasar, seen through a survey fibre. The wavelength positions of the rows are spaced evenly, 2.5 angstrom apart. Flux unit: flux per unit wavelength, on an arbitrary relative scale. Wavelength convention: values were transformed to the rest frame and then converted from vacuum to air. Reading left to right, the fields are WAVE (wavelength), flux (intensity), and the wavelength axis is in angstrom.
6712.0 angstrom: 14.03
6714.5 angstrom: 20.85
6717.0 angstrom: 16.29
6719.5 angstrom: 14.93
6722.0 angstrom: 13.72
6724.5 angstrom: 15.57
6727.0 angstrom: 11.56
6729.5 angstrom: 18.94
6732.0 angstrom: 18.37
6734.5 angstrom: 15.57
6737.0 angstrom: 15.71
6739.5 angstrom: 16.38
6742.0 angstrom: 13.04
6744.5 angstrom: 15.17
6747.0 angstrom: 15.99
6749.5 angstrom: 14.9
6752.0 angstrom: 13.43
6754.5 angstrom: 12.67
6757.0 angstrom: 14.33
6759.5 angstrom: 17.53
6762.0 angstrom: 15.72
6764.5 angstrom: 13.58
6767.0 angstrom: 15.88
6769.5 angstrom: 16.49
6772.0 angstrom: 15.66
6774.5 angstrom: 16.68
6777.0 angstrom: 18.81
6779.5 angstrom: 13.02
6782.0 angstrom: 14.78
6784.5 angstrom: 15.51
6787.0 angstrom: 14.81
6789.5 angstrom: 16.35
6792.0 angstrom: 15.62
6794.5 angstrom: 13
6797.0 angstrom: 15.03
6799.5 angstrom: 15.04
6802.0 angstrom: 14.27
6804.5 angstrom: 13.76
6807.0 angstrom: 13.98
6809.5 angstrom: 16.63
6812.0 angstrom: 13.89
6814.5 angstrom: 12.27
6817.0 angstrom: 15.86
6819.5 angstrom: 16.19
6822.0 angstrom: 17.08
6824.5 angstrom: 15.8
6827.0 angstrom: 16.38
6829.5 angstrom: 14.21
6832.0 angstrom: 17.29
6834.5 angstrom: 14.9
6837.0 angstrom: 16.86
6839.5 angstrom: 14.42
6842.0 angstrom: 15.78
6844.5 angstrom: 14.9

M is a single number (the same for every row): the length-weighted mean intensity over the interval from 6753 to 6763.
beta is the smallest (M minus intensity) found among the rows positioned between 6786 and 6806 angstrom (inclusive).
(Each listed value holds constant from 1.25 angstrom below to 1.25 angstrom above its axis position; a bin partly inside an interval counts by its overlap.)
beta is -1.34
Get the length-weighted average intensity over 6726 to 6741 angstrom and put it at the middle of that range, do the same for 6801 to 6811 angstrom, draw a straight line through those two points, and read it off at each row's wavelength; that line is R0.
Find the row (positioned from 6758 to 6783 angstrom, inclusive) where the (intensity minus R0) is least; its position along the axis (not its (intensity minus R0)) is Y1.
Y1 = 6779.5 angstrom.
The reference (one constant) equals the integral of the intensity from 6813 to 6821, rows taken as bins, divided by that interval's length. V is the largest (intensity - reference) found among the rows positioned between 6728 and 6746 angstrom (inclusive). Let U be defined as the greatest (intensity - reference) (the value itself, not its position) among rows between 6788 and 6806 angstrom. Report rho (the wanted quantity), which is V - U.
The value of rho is 2.6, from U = 1.53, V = 4.12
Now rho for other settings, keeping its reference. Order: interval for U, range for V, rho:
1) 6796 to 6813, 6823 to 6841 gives 0.7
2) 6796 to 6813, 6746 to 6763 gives 0.9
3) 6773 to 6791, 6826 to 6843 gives -1.5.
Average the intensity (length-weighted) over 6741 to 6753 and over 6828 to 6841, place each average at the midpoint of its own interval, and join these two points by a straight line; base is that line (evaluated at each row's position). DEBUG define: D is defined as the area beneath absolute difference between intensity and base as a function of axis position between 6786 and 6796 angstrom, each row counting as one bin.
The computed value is 10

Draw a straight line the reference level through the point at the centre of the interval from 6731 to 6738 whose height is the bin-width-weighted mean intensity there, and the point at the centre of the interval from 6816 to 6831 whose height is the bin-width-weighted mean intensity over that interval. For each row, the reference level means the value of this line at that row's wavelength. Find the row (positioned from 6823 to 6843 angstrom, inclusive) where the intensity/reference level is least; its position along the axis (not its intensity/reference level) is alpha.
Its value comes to 6829.5 angstrom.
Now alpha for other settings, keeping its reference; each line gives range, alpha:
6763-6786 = 6779.5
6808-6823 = 6814.5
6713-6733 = 6727.0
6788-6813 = 6794.5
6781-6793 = 6782.0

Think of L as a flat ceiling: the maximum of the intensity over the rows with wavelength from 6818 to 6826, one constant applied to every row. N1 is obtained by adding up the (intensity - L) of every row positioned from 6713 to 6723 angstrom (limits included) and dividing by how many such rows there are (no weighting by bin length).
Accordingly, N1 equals -0.6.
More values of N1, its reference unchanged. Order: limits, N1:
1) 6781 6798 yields -2.1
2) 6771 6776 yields -0.9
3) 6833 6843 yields -1.6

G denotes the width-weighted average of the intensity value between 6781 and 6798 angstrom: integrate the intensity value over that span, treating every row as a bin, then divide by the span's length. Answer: 15.0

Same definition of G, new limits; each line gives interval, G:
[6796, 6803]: 14.8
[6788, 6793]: 15.9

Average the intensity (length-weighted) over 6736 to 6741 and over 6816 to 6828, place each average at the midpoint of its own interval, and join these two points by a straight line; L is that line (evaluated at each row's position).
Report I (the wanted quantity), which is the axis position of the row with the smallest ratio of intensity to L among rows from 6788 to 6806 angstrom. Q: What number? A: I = 6794.5 angstrom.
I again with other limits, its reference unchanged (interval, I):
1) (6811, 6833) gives 6814.5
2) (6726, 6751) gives 6727.0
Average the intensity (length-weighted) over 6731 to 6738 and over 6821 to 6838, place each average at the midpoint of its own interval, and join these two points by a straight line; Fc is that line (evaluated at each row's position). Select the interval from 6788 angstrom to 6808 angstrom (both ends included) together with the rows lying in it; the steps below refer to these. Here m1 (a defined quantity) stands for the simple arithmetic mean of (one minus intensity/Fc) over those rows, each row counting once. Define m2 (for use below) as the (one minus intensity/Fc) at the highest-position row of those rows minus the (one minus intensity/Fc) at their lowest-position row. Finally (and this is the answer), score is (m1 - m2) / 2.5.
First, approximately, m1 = 0.10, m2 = 0.14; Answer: -0.02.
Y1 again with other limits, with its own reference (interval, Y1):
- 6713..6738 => 6727.0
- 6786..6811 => 6794.5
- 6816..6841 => 6829.5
